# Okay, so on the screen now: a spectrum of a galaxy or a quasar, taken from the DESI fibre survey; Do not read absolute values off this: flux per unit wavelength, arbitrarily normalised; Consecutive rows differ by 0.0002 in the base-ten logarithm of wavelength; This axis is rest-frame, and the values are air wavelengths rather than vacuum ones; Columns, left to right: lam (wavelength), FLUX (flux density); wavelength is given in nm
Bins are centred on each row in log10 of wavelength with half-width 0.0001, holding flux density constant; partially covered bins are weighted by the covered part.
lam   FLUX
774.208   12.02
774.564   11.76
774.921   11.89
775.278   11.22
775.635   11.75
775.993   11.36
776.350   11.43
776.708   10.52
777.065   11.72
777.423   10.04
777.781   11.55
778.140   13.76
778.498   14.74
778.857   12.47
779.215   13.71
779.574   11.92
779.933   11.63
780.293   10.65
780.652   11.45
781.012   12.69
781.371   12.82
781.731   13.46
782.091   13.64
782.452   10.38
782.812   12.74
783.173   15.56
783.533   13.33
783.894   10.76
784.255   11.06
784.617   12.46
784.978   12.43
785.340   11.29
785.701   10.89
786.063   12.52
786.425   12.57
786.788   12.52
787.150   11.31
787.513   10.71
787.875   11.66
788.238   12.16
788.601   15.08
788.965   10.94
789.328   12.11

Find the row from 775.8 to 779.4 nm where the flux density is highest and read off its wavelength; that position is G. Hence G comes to 778.498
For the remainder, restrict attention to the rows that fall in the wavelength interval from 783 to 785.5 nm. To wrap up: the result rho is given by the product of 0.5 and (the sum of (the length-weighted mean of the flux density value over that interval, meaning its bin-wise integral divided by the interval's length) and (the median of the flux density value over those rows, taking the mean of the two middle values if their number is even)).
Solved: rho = 12.4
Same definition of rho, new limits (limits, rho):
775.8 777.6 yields 11.2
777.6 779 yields 13.1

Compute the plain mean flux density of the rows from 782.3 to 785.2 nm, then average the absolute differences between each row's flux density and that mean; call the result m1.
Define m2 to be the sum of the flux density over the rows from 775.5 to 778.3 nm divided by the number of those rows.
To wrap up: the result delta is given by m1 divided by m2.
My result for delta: 0.105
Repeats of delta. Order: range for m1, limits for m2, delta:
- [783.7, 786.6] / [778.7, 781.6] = 0.061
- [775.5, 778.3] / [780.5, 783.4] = 0.053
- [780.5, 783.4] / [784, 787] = 0.086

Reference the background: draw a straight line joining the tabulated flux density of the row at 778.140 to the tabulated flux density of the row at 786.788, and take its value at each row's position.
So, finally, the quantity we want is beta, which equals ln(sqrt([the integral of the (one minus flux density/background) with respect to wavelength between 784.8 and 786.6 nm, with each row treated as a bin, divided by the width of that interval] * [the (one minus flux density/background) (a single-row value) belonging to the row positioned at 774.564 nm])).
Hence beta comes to -2.3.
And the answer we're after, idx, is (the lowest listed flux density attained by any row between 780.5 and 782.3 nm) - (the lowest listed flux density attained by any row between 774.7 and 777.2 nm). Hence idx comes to 0.9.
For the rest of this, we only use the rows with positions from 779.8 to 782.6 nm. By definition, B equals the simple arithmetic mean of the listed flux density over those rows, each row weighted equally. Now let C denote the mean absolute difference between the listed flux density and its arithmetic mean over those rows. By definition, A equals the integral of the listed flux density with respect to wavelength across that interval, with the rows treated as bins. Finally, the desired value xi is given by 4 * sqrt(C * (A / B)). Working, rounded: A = 34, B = 12.1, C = 1.1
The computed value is 6.9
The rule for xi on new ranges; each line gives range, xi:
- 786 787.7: 4.5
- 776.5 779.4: 7.9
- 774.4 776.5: 2.8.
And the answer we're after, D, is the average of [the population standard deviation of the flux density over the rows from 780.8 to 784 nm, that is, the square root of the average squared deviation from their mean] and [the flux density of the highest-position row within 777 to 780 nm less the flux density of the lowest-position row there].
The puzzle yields 0.68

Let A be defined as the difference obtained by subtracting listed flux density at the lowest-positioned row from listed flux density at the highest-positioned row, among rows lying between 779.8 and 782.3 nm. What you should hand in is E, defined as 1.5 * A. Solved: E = 3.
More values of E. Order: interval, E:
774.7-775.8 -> 0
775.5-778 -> 0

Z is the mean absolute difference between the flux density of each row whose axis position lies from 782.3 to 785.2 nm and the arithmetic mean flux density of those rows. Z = 1.2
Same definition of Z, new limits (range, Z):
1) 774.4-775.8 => 0.2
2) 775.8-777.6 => 0.6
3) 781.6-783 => 1.1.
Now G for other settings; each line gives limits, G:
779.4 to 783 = 782.091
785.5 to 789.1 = 788.601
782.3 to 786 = 783.173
